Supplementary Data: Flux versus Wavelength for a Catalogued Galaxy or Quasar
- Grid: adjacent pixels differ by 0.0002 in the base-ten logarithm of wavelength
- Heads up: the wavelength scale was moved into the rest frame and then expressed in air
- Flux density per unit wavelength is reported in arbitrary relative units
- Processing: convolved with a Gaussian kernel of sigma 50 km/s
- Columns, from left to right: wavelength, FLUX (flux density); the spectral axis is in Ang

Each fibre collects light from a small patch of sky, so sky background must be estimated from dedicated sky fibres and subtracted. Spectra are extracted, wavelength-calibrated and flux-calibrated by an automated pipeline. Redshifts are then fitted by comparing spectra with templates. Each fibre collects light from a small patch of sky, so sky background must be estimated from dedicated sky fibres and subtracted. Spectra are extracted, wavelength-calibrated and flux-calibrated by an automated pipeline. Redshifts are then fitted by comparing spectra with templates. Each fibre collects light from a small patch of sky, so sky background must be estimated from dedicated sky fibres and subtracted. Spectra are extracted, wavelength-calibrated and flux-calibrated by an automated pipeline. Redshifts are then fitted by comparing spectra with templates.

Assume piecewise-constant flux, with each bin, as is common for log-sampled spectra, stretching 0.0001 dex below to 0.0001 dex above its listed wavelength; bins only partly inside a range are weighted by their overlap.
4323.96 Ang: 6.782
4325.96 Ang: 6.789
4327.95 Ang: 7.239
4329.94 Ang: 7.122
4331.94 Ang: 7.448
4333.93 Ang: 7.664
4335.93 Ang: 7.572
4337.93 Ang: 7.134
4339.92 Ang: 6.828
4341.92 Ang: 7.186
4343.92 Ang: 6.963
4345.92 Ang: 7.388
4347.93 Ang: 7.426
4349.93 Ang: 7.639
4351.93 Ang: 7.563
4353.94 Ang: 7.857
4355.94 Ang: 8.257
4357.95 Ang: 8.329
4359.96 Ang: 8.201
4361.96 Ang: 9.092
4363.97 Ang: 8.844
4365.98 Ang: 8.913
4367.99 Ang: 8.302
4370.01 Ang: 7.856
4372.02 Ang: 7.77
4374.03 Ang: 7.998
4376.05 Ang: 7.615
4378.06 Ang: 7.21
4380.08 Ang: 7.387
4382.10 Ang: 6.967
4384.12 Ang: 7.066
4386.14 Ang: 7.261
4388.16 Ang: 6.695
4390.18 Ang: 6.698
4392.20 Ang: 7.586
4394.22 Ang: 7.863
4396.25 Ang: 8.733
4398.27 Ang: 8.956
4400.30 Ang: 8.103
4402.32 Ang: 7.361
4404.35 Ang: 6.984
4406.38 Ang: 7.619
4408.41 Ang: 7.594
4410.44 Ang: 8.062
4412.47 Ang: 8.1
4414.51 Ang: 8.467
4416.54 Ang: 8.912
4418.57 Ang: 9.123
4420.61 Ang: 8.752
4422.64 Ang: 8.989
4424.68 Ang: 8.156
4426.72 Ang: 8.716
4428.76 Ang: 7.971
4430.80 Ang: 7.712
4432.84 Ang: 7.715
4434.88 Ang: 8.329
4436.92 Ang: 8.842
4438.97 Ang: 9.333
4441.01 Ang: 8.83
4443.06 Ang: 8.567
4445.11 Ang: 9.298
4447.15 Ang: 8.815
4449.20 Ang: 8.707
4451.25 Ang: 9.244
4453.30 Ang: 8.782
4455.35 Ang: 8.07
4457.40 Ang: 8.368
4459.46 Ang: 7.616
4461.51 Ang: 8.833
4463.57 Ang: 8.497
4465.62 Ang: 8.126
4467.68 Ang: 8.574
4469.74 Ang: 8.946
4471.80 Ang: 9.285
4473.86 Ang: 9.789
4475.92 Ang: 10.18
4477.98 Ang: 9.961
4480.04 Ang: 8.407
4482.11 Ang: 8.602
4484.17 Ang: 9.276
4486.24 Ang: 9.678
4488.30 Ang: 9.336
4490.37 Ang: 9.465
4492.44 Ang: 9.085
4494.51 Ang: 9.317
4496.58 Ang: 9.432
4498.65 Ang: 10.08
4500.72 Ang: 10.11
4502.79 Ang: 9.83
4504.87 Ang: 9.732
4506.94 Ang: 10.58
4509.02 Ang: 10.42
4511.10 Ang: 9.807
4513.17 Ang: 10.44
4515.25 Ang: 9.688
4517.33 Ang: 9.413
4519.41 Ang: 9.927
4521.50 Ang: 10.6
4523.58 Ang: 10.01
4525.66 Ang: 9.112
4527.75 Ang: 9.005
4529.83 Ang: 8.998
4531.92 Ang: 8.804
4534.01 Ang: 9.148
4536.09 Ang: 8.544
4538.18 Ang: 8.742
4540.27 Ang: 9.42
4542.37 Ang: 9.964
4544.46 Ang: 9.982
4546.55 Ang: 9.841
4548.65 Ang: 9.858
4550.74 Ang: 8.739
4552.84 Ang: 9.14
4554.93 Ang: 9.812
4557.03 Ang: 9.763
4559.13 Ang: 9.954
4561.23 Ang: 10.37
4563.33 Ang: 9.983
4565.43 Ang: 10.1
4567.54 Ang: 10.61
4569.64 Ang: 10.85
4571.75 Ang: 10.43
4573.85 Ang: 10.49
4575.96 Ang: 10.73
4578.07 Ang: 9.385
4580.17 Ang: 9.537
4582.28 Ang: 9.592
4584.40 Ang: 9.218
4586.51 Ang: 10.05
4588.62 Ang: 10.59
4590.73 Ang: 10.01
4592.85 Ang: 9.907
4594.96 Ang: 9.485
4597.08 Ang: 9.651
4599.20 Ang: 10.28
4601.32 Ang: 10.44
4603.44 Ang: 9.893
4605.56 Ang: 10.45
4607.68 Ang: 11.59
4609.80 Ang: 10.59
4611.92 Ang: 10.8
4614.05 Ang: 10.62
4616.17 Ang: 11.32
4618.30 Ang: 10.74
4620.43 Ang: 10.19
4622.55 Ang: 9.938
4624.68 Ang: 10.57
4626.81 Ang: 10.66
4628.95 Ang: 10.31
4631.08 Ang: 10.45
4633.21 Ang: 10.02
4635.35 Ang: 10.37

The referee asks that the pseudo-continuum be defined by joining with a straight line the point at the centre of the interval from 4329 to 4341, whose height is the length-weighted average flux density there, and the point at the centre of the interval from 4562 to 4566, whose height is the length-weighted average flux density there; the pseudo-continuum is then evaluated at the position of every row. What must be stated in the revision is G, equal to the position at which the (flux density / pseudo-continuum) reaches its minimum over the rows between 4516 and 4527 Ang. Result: 4525.66 Ang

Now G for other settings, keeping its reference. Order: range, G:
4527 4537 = 4536.09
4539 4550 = 4540.27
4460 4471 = 4465.62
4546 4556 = 4550.74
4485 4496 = 4492.44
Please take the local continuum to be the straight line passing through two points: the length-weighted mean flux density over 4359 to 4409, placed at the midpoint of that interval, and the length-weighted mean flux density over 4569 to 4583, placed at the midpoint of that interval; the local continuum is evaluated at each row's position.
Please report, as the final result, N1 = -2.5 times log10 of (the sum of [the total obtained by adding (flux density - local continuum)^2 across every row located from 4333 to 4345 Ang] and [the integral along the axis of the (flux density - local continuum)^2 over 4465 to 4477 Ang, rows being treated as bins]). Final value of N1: -2.1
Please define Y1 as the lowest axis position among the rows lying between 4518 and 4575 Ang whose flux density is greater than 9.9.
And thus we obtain 4519.41 Ang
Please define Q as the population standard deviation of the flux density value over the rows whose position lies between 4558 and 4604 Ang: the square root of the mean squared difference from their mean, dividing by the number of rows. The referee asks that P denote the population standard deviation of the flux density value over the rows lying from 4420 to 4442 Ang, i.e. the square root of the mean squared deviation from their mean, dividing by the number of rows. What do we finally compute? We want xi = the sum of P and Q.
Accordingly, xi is 0.97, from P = 0.52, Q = 0.45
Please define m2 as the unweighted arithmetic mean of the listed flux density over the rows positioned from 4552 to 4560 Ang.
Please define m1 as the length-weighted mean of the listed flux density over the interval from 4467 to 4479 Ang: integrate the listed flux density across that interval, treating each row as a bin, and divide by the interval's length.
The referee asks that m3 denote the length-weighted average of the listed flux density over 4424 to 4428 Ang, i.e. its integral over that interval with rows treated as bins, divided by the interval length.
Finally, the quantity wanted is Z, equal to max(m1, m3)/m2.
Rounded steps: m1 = 9.5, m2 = 9.7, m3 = 8.4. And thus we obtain 0.98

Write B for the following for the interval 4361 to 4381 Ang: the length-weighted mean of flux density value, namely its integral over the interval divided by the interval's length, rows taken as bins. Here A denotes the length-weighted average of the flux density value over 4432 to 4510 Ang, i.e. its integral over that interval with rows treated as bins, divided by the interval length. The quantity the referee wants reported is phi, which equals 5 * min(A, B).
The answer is 40.5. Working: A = 9.1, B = 8.1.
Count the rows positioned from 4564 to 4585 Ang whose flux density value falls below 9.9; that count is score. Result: 4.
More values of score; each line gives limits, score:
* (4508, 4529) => 5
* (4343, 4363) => 10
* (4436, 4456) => 10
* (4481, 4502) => 8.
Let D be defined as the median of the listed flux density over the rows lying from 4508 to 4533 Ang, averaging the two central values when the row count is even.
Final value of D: 9.7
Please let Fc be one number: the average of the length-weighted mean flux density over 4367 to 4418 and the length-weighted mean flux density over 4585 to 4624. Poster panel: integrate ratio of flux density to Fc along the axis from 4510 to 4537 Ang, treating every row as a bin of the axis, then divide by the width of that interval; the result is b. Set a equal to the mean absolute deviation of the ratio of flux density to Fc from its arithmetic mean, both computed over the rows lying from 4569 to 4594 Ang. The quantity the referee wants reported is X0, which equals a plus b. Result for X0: 1.10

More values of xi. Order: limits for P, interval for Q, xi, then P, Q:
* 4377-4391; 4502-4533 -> 0.83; 0.25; 0.58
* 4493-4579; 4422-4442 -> 1.13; 0.60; 0.53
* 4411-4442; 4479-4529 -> 1.06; 0.49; 0.57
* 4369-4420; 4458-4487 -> 1.39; 0.67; 0.72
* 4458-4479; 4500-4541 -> 1.41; 0.78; 0.62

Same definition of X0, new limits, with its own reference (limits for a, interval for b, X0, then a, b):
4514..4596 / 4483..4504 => 1.11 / 0.054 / 1.06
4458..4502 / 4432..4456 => 1.03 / 0.062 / 0.96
